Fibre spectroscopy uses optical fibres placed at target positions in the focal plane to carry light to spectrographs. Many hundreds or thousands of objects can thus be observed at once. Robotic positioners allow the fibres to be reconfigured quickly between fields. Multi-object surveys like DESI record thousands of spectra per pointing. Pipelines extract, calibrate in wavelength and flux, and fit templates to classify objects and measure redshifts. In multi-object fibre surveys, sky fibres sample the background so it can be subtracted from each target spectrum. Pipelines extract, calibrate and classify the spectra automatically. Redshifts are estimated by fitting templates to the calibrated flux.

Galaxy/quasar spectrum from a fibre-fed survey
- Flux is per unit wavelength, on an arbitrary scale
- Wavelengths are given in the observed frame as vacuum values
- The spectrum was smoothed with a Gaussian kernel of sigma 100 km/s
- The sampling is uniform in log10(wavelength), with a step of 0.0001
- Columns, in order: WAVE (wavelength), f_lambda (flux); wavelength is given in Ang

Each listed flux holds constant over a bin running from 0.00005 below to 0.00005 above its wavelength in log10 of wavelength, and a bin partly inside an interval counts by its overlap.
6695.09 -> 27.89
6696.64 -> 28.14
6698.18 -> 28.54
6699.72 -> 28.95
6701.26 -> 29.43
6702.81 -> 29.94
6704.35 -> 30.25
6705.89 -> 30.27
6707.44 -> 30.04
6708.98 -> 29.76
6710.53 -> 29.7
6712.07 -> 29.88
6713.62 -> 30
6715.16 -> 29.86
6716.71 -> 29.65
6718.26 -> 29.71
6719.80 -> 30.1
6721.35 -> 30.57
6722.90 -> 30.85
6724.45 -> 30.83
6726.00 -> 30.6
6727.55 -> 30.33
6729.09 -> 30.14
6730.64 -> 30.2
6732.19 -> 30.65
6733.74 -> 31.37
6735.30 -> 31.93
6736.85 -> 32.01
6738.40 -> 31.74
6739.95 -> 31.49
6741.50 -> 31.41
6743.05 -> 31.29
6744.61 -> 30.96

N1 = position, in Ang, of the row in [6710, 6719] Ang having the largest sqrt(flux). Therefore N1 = 6713.62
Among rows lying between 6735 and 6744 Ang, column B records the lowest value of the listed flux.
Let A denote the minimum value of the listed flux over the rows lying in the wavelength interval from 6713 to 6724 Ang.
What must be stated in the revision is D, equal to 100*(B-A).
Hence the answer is 164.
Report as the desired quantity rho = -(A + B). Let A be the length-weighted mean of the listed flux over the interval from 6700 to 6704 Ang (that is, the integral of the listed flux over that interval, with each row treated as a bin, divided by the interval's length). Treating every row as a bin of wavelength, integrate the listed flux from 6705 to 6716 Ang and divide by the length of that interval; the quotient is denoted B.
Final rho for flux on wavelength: -59.6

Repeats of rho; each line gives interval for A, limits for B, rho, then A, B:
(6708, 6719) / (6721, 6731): -60.3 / 29.8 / 30.5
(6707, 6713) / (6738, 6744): -61.3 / 29.8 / 31.4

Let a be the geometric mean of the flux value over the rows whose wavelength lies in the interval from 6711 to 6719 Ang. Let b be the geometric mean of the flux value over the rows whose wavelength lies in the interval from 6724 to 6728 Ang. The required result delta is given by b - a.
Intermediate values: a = 29.8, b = 30.6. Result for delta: 0.8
